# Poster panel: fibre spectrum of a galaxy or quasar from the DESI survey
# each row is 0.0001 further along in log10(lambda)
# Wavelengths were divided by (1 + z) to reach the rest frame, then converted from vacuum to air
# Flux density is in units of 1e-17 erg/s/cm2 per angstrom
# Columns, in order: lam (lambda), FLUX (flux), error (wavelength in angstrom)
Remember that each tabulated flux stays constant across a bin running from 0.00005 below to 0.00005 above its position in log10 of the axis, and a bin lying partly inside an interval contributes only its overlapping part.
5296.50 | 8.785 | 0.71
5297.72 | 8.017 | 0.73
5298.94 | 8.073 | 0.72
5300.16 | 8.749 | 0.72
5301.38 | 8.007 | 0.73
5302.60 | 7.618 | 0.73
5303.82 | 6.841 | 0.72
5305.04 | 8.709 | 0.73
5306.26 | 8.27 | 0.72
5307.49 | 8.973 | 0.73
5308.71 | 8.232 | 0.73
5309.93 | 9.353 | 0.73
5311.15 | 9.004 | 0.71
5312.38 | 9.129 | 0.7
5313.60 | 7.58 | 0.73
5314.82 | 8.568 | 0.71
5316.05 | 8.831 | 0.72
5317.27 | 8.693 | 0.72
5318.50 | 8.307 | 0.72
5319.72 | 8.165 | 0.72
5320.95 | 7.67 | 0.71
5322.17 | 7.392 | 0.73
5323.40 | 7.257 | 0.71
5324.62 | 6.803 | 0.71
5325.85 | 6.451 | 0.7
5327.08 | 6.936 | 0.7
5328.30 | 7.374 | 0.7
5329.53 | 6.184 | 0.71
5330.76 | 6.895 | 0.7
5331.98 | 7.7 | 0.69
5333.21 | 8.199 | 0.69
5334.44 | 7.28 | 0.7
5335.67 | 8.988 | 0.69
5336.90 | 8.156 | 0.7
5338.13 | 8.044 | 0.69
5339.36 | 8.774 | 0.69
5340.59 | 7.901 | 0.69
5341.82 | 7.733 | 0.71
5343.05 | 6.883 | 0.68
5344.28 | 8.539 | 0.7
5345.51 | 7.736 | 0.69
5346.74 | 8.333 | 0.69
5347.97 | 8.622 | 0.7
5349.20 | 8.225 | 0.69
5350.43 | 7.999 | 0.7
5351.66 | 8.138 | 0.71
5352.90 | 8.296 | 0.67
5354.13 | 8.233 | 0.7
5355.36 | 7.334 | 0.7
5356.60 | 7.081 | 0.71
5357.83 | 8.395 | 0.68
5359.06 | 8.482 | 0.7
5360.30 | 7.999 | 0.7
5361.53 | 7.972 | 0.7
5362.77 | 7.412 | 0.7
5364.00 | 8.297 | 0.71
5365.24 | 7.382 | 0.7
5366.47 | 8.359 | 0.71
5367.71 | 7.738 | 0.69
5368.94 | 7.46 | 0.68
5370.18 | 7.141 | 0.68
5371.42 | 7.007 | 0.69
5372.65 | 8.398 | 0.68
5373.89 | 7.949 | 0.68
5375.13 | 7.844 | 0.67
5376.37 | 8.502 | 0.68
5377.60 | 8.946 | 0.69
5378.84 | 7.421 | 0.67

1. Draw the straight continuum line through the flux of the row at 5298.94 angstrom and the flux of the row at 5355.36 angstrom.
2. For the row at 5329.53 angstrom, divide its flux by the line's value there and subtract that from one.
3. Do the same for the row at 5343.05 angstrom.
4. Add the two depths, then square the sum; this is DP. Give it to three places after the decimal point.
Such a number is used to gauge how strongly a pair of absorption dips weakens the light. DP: 0.076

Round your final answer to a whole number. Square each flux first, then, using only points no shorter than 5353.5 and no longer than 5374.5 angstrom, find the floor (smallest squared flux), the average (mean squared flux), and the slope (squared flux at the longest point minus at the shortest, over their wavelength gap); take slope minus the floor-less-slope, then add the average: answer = 12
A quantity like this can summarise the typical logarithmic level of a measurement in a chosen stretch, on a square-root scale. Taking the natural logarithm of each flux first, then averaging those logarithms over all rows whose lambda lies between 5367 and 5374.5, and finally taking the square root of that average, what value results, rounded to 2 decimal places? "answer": 1.42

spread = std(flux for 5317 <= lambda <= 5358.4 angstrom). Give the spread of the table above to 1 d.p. 0.7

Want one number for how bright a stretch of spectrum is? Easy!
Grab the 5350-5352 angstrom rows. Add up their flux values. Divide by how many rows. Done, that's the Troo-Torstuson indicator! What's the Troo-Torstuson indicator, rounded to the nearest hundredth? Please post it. 8.07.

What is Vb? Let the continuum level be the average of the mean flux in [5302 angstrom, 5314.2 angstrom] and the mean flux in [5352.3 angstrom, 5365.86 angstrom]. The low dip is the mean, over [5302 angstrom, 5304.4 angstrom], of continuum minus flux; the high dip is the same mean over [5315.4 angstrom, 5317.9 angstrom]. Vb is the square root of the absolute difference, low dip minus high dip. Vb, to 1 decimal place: 1.2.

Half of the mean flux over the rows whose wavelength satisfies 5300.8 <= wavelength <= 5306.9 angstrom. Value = 3.94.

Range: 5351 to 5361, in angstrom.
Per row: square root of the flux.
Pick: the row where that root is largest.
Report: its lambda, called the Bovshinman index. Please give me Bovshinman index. 5359.06 angstrom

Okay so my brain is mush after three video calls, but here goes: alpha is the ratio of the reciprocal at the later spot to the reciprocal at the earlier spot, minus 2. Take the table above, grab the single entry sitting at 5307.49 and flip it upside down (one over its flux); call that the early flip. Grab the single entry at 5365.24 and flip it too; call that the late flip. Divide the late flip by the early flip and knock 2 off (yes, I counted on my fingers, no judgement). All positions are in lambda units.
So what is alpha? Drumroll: -0.78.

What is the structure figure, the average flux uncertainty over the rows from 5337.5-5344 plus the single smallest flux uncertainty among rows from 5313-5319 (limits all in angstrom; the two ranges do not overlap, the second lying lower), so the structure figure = 1.40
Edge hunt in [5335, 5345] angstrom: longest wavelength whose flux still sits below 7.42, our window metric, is 5343.05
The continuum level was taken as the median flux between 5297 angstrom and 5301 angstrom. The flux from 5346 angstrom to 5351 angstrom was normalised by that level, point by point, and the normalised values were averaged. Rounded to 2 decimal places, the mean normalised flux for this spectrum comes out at 1.03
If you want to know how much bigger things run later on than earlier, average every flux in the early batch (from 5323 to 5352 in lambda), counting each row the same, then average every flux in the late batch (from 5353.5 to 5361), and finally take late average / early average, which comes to 1.03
